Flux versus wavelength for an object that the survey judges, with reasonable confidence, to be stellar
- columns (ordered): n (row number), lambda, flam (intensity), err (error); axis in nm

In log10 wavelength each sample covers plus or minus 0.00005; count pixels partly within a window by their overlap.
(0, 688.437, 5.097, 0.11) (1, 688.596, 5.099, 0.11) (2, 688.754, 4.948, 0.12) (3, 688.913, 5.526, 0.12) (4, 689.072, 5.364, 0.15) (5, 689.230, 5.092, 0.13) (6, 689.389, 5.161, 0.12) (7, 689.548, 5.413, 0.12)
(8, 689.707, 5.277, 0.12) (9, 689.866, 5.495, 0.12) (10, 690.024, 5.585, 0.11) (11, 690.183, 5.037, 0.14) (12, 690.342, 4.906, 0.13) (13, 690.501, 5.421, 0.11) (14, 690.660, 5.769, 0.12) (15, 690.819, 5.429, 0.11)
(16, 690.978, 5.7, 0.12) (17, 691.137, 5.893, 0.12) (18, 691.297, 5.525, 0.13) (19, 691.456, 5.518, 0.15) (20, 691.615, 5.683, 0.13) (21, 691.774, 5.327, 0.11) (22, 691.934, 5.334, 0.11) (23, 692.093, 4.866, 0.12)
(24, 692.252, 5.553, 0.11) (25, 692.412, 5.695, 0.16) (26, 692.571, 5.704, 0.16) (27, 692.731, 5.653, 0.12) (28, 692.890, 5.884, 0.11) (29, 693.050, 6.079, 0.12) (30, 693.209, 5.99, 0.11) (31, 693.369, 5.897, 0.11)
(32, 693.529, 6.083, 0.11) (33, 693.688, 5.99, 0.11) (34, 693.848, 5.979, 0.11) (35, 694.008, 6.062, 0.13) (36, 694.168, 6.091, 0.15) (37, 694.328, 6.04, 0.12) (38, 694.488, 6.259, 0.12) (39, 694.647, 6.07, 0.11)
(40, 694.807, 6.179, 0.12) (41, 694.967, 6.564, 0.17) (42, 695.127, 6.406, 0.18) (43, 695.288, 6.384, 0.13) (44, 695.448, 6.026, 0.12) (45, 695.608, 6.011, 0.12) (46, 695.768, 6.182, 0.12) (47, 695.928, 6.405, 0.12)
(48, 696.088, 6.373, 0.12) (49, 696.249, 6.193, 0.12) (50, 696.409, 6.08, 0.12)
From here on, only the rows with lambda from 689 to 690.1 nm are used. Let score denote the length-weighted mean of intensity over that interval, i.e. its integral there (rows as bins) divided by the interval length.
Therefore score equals 5.34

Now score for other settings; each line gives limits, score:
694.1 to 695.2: 6.23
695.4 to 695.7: 6.03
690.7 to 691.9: 5.58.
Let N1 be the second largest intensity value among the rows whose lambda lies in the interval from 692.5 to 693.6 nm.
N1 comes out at 6.079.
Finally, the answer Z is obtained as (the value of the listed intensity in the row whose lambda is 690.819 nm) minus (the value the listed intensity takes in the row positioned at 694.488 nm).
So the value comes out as -0.8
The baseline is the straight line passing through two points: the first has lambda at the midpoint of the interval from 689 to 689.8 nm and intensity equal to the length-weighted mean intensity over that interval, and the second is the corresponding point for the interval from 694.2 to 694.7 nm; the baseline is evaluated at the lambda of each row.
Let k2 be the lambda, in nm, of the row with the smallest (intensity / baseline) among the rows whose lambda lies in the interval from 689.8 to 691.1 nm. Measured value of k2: 690.342 nm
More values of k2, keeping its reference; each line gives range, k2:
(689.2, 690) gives 689.230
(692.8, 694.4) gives 694.328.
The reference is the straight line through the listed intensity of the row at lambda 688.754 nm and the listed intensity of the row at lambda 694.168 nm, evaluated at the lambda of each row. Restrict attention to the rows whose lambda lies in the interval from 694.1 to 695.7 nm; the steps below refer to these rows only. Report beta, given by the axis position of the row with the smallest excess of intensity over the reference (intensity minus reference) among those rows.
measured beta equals 695.608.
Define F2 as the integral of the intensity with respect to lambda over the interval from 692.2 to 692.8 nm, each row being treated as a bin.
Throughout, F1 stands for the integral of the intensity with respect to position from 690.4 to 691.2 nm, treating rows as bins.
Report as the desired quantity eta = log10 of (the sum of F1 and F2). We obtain 0.90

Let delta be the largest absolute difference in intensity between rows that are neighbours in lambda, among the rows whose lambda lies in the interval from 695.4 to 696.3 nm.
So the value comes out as 0.22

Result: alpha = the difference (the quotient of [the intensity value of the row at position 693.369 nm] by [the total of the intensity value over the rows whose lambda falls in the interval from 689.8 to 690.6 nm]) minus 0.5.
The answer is -0.277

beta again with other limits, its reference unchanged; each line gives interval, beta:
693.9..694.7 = 694.647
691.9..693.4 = 692.093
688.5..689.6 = 688.754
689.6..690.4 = 690.342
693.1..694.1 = 693.848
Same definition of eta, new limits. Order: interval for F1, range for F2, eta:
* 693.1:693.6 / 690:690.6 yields 0.79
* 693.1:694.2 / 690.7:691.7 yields 1.09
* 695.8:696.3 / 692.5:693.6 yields 0.98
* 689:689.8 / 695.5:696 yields 0.86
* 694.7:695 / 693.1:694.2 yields 0.93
